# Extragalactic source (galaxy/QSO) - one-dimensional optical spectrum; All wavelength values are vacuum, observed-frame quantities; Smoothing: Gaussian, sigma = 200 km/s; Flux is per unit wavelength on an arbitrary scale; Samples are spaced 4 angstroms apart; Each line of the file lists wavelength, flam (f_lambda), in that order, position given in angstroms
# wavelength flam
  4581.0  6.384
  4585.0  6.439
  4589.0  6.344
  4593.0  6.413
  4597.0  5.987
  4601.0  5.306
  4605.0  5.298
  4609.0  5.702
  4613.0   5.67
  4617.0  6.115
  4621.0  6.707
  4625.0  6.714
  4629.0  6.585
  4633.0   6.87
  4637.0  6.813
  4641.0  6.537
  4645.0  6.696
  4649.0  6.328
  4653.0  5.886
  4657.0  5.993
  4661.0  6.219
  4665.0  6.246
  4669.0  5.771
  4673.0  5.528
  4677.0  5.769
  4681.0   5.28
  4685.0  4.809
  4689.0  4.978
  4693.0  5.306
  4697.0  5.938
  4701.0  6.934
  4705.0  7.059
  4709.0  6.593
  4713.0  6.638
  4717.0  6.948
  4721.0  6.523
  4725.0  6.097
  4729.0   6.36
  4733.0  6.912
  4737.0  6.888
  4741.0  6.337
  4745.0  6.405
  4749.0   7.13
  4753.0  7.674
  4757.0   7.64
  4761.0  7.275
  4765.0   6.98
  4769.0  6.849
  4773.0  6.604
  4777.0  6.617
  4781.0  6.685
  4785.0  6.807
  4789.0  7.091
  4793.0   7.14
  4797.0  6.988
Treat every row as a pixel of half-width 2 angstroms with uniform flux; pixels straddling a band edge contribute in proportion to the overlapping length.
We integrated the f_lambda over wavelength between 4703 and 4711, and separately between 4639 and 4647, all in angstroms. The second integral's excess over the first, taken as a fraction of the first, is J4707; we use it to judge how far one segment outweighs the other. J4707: -0.03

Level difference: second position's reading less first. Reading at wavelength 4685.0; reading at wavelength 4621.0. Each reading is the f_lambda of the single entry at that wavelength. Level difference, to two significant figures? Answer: 1.9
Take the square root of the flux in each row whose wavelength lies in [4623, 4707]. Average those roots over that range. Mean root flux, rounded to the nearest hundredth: 2.47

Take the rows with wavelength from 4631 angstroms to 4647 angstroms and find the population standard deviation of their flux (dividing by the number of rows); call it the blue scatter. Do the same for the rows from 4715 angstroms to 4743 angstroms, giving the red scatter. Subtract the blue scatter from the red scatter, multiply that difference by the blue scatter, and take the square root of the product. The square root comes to 0.15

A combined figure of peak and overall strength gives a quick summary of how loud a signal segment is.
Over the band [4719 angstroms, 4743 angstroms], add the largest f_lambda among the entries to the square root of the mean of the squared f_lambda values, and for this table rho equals 13.4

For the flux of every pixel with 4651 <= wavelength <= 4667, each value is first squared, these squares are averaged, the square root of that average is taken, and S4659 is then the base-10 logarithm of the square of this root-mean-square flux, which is 1.57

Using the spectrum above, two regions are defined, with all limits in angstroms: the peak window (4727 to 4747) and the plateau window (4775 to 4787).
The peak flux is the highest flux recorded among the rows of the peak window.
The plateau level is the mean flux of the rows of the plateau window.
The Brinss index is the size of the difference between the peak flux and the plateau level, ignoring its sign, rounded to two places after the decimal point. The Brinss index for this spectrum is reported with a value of 0.21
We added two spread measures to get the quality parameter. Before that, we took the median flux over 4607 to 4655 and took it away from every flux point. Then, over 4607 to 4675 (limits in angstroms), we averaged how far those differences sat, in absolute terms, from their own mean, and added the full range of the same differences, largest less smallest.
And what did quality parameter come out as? 1.7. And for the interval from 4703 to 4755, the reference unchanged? 1.9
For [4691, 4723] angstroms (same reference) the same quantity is 2.2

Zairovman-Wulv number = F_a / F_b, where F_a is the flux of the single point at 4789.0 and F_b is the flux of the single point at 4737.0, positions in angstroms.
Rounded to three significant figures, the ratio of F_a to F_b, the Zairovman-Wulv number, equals 1.03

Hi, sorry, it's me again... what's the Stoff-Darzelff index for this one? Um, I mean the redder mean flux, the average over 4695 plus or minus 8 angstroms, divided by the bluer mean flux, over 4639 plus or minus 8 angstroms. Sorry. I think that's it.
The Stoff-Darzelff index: 0.86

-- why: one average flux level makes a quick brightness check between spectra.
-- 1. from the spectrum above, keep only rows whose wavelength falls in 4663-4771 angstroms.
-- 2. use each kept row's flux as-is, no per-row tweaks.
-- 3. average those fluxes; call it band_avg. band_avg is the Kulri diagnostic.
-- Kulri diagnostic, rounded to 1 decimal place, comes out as 6.4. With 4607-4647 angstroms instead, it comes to 6.4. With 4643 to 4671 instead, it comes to 6.2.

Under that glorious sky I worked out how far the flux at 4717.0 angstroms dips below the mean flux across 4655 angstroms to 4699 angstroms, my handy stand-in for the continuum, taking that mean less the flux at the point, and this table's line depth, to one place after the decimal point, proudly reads -1.3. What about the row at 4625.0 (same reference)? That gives -1.1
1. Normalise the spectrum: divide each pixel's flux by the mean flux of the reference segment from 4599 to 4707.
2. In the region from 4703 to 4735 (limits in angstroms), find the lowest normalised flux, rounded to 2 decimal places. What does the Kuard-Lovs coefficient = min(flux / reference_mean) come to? 1.01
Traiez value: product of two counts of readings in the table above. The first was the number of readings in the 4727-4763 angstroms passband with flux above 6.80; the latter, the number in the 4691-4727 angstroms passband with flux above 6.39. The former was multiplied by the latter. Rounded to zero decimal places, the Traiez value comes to 36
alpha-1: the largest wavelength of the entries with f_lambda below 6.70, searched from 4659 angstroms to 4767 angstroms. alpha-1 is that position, 4745.0 angstroms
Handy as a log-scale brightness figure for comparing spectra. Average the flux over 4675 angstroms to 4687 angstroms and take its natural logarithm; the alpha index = 1.67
